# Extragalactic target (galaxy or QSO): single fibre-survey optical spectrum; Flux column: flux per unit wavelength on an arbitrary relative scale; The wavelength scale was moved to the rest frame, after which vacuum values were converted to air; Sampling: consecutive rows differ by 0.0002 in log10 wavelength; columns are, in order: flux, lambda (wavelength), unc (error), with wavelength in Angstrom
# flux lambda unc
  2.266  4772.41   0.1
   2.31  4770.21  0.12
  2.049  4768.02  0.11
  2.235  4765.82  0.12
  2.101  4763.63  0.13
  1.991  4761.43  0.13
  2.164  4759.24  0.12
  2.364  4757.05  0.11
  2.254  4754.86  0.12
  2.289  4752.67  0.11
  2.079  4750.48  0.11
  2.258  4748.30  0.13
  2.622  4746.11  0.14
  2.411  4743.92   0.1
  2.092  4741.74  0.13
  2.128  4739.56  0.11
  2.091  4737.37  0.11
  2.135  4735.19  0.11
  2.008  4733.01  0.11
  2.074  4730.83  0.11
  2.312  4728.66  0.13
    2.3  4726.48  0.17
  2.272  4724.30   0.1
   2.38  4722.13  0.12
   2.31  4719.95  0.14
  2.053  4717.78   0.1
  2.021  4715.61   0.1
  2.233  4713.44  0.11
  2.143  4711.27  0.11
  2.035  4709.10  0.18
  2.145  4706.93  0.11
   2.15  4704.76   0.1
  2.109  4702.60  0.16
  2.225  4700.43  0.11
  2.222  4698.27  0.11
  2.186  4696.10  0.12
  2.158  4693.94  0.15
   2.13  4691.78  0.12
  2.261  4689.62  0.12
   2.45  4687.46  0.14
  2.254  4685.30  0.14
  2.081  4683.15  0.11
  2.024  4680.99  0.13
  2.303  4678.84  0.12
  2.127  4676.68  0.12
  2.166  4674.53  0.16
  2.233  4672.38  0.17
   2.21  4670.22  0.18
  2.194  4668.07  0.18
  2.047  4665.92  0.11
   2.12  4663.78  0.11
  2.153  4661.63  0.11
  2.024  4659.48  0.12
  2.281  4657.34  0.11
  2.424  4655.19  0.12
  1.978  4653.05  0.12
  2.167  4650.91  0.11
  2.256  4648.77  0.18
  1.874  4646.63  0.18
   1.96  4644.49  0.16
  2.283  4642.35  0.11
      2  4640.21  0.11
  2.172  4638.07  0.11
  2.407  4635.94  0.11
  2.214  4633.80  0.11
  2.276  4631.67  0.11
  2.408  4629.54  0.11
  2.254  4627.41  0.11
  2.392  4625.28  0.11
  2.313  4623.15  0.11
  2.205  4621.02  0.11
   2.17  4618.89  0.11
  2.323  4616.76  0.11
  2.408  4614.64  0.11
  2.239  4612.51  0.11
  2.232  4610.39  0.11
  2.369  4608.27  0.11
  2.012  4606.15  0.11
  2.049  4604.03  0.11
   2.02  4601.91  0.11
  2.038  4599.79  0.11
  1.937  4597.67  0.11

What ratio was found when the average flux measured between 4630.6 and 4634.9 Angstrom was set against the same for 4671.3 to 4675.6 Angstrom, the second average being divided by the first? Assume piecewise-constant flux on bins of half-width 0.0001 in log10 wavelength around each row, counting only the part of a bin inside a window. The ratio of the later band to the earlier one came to 0.98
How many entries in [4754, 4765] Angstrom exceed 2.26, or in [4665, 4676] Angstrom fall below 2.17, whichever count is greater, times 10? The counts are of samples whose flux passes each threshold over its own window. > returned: 20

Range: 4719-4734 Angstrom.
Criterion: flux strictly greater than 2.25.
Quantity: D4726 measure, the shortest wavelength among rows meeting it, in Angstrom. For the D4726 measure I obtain 4719.95 Angstrom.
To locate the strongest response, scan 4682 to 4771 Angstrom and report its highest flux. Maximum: 2.622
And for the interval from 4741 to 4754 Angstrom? 2.622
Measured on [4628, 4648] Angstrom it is 2.408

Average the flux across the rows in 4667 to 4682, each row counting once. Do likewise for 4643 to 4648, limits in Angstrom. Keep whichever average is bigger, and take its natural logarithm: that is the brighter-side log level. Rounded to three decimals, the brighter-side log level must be 0.779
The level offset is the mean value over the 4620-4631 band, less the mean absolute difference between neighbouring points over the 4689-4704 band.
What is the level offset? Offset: 2.26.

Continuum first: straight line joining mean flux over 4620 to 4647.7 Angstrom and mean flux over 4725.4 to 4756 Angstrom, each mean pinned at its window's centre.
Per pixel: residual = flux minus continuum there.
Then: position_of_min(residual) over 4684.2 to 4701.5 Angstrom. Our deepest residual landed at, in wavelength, 4691.78 Angstrom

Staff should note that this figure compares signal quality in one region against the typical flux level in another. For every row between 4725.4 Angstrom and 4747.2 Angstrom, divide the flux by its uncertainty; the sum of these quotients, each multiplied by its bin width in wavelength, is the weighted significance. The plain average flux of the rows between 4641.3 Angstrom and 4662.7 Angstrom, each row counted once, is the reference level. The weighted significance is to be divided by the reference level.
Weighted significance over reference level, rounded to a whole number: 189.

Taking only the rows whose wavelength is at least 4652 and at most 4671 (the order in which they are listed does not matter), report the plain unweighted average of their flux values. 2.16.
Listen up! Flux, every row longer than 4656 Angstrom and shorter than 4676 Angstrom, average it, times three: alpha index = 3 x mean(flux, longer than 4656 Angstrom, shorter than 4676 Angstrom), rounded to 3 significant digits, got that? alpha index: 6.48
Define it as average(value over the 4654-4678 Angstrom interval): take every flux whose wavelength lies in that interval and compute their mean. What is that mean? 2.18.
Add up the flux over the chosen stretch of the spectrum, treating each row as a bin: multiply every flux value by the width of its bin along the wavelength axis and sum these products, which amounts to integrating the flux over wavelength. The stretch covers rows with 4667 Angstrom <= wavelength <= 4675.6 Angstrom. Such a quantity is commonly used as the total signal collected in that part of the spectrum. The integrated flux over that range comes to 19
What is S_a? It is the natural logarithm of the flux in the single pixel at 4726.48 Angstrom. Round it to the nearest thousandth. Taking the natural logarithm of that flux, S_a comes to 0.833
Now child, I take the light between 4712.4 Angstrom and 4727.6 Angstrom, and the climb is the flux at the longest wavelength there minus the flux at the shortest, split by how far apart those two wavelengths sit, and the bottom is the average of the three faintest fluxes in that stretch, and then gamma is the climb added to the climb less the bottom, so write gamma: -2.09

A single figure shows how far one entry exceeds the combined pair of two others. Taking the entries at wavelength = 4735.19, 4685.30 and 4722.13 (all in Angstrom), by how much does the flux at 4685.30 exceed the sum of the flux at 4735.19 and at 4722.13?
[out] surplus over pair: -2.26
